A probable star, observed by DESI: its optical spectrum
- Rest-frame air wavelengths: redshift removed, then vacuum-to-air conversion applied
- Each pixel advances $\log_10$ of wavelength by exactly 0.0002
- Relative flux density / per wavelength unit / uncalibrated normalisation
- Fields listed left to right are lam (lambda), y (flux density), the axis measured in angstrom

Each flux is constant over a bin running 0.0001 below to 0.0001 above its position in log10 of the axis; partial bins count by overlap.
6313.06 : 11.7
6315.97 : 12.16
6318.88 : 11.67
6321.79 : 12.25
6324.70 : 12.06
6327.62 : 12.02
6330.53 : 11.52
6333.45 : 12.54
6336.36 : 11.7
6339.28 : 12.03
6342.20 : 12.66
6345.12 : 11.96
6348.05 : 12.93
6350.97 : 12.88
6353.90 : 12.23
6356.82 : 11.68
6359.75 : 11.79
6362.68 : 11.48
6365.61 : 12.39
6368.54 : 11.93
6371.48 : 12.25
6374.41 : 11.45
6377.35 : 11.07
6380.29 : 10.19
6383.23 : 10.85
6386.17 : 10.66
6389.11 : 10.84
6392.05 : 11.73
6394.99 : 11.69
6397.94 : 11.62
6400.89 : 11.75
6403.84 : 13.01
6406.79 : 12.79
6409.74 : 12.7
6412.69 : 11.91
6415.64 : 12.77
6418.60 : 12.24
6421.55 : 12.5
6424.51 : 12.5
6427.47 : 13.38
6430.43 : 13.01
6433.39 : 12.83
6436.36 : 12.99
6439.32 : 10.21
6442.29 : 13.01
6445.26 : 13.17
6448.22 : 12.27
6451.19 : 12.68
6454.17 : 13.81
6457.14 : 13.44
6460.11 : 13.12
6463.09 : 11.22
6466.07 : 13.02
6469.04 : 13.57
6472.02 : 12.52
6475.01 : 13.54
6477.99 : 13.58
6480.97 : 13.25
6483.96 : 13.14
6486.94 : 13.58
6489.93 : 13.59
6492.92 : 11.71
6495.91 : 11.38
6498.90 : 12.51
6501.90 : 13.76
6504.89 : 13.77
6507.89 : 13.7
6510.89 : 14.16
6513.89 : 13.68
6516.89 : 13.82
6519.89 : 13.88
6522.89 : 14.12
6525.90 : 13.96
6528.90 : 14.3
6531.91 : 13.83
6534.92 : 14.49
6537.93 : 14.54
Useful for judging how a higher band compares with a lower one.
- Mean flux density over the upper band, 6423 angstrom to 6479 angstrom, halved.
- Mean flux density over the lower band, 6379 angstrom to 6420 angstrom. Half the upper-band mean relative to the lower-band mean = 0.545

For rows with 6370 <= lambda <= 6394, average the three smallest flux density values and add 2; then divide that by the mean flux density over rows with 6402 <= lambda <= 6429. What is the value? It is 0.99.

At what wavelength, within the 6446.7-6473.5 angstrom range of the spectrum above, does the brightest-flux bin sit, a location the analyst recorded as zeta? 6454.17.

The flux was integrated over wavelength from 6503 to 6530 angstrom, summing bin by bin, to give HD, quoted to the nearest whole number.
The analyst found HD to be 376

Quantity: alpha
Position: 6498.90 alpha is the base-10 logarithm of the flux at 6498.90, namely 1.10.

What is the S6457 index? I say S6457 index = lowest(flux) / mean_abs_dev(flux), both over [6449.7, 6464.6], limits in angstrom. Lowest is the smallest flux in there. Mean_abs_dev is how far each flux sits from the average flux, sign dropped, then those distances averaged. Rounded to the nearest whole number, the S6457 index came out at 16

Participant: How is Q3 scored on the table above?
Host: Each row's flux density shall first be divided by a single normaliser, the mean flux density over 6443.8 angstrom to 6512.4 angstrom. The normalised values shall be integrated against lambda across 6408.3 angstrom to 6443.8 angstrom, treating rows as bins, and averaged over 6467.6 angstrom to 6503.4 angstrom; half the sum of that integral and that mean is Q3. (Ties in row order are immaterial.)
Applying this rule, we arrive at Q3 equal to 17.49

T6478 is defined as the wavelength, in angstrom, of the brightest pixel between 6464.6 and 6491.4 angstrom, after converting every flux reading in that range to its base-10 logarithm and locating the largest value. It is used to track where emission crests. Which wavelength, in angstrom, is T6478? 6489.93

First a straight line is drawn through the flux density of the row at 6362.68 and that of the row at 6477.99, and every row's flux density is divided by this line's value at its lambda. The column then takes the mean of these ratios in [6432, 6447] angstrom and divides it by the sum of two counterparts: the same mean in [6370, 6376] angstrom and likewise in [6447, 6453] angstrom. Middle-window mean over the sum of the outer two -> 0.490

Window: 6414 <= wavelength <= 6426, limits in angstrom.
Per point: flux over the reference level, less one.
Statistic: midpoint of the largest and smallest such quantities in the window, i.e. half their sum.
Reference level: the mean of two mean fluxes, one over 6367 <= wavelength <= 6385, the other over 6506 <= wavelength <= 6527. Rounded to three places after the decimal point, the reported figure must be -0.007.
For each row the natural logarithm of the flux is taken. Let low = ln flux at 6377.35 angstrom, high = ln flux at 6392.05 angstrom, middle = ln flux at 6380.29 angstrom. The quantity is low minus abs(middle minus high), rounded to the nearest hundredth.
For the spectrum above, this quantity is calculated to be 2.26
